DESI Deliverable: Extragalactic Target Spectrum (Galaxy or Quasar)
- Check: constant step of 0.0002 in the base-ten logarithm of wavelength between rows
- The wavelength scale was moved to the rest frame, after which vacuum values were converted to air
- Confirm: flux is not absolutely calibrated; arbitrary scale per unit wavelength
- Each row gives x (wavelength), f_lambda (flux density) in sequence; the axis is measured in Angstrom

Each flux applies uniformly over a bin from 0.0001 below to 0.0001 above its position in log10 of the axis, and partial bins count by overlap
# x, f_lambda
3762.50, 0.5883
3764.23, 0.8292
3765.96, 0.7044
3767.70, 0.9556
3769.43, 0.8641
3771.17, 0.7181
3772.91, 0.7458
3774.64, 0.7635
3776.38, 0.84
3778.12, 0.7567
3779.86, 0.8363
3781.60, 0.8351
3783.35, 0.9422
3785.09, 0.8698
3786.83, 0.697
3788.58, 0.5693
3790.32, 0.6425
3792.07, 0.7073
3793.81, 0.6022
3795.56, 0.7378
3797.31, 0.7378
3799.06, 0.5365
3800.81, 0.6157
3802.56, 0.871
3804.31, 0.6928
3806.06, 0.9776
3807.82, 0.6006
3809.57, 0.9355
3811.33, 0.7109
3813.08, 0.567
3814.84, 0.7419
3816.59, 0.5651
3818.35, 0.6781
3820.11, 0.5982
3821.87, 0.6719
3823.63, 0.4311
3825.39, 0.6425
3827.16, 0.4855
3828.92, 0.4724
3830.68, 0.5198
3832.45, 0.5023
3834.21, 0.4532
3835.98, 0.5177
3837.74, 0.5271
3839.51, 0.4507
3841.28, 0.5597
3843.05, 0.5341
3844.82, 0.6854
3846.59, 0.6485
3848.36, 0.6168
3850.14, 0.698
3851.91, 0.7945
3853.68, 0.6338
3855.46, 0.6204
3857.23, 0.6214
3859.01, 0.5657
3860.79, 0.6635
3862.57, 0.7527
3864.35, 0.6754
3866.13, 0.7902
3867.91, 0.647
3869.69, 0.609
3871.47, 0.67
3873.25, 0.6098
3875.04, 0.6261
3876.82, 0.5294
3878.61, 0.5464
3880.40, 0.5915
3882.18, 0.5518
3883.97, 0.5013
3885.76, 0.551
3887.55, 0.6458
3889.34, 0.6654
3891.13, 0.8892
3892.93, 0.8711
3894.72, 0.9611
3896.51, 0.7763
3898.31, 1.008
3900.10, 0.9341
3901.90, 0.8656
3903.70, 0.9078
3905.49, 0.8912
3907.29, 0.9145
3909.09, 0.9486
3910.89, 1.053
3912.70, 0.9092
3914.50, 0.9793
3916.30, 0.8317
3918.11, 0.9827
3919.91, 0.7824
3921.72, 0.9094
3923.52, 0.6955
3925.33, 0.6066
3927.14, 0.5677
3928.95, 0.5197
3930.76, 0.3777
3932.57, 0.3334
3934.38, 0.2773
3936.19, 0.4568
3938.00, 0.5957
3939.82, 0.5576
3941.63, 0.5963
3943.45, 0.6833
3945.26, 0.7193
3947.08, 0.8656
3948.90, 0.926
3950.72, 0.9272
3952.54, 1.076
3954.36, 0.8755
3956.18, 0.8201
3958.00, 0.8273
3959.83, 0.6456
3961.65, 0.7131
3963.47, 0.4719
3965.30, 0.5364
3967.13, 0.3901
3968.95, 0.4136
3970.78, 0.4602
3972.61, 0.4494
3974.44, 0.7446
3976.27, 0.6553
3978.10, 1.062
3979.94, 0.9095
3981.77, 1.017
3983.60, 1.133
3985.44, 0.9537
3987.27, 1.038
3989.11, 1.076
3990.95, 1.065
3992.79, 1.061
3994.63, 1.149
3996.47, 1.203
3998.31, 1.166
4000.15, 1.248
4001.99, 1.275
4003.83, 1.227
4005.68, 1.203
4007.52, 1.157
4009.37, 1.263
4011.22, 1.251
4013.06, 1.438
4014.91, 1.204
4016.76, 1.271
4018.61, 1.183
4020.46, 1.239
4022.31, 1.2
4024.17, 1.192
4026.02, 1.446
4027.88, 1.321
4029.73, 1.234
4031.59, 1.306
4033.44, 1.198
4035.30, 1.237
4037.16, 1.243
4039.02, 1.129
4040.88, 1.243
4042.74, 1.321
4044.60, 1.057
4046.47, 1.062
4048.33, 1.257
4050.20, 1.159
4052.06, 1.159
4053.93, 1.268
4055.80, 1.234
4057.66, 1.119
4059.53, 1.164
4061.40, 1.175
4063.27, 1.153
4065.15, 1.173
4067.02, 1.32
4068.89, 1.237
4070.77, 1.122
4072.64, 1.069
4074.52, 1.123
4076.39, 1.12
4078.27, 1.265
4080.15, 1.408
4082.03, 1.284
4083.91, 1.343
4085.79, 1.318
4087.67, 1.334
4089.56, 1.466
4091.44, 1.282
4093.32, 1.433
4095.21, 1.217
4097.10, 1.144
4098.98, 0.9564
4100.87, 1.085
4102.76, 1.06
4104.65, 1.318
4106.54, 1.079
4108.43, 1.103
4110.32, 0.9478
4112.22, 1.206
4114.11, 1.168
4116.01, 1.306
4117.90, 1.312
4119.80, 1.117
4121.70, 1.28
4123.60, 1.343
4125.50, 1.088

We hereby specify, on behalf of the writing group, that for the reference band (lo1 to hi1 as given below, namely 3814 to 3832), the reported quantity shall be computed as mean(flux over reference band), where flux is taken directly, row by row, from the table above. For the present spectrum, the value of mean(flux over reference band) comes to 0.58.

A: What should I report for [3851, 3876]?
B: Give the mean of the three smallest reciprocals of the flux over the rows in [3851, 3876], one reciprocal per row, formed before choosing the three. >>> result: 1.3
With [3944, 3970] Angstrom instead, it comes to 1.0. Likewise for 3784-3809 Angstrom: 1.1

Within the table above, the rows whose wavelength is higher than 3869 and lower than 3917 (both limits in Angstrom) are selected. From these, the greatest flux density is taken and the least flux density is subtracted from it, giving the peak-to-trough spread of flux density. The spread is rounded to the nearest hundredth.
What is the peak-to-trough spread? 0.55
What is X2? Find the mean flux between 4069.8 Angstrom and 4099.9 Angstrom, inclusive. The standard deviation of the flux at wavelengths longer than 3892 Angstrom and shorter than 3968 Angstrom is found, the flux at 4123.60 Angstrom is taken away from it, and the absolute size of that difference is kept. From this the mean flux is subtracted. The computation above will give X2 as -0.11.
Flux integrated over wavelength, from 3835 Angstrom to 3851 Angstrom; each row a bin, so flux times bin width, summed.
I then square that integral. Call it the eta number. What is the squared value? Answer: 86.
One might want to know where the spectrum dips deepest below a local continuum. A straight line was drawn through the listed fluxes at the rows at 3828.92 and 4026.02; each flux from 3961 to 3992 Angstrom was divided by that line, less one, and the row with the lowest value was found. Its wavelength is 3967.13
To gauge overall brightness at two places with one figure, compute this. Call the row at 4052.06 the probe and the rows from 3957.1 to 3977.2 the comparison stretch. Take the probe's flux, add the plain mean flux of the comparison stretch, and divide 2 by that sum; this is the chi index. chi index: 1.15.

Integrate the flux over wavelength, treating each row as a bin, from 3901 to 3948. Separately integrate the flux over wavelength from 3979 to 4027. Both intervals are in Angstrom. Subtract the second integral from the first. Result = -22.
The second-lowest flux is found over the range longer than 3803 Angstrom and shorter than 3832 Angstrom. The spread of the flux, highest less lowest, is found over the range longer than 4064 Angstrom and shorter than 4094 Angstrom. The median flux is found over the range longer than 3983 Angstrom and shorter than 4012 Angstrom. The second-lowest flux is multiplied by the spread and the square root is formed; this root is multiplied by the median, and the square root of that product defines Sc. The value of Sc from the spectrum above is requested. 0.71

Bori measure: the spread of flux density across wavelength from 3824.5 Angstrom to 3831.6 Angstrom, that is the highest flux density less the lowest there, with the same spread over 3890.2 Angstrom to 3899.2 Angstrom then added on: 0.40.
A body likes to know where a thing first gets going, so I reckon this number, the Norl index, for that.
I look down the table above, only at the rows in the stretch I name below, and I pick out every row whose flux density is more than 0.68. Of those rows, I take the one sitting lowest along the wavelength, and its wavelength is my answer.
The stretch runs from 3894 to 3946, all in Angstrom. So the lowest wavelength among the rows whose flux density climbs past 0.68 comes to 3894.72 Angstrom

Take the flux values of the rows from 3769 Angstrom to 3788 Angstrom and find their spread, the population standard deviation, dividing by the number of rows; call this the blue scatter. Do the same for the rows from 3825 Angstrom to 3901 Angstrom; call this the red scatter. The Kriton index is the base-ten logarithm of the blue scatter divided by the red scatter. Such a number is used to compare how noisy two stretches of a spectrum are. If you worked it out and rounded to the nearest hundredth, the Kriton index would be -0.28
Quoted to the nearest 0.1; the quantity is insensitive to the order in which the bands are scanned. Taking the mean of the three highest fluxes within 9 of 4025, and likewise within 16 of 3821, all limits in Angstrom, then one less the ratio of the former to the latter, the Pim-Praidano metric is -0.5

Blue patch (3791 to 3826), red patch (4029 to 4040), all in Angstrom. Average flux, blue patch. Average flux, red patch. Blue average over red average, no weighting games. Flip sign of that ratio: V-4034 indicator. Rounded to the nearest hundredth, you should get -0.56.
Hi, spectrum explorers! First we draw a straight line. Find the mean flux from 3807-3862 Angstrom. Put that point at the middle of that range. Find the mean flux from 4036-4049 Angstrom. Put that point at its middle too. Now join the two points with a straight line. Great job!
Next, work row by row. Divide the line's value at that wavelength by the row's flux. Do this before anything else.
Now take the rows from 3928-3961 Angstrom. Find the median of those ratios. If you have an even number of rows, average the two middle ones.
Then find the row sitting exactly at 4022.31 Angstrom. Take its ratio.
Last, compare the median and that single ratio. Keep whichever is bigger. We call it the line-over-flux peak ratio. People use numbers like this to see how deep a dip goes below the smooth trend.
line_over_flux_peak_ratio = 1.41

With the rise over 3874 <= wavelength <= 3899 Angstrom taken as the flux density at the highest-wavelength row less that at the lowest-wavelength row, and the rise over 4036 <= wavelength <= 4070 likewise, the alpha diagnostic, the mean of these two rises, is 0.19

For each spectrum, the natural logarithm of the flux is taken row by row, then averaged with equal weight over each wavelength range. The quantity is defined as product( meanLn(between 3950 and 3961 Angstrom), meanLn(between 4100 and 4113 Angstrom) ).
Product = -0.02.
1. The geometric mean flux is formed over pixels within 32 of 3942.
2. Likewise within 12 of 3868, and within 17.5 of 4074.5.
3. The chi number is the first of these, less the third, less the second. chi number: -1.2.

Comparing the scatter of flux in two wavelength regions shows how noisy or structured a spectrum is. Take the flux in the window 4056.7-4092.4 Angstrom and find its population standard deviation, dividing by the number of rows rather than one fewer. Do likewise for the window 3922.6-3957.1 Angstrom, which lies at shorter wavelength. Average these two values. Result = 0.160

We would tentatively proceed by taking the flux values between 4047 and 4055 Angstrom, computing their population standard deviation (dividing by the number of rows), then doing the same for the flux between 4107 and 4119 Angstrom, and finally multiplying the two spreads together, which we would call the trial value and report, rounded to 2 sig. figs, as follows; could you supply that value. 0.0065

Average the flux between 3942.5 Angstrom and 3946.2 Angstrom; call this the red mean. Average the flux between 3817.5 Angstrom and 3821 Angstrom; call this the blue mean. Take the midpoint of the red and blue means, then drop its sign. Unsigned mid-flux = 0.67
